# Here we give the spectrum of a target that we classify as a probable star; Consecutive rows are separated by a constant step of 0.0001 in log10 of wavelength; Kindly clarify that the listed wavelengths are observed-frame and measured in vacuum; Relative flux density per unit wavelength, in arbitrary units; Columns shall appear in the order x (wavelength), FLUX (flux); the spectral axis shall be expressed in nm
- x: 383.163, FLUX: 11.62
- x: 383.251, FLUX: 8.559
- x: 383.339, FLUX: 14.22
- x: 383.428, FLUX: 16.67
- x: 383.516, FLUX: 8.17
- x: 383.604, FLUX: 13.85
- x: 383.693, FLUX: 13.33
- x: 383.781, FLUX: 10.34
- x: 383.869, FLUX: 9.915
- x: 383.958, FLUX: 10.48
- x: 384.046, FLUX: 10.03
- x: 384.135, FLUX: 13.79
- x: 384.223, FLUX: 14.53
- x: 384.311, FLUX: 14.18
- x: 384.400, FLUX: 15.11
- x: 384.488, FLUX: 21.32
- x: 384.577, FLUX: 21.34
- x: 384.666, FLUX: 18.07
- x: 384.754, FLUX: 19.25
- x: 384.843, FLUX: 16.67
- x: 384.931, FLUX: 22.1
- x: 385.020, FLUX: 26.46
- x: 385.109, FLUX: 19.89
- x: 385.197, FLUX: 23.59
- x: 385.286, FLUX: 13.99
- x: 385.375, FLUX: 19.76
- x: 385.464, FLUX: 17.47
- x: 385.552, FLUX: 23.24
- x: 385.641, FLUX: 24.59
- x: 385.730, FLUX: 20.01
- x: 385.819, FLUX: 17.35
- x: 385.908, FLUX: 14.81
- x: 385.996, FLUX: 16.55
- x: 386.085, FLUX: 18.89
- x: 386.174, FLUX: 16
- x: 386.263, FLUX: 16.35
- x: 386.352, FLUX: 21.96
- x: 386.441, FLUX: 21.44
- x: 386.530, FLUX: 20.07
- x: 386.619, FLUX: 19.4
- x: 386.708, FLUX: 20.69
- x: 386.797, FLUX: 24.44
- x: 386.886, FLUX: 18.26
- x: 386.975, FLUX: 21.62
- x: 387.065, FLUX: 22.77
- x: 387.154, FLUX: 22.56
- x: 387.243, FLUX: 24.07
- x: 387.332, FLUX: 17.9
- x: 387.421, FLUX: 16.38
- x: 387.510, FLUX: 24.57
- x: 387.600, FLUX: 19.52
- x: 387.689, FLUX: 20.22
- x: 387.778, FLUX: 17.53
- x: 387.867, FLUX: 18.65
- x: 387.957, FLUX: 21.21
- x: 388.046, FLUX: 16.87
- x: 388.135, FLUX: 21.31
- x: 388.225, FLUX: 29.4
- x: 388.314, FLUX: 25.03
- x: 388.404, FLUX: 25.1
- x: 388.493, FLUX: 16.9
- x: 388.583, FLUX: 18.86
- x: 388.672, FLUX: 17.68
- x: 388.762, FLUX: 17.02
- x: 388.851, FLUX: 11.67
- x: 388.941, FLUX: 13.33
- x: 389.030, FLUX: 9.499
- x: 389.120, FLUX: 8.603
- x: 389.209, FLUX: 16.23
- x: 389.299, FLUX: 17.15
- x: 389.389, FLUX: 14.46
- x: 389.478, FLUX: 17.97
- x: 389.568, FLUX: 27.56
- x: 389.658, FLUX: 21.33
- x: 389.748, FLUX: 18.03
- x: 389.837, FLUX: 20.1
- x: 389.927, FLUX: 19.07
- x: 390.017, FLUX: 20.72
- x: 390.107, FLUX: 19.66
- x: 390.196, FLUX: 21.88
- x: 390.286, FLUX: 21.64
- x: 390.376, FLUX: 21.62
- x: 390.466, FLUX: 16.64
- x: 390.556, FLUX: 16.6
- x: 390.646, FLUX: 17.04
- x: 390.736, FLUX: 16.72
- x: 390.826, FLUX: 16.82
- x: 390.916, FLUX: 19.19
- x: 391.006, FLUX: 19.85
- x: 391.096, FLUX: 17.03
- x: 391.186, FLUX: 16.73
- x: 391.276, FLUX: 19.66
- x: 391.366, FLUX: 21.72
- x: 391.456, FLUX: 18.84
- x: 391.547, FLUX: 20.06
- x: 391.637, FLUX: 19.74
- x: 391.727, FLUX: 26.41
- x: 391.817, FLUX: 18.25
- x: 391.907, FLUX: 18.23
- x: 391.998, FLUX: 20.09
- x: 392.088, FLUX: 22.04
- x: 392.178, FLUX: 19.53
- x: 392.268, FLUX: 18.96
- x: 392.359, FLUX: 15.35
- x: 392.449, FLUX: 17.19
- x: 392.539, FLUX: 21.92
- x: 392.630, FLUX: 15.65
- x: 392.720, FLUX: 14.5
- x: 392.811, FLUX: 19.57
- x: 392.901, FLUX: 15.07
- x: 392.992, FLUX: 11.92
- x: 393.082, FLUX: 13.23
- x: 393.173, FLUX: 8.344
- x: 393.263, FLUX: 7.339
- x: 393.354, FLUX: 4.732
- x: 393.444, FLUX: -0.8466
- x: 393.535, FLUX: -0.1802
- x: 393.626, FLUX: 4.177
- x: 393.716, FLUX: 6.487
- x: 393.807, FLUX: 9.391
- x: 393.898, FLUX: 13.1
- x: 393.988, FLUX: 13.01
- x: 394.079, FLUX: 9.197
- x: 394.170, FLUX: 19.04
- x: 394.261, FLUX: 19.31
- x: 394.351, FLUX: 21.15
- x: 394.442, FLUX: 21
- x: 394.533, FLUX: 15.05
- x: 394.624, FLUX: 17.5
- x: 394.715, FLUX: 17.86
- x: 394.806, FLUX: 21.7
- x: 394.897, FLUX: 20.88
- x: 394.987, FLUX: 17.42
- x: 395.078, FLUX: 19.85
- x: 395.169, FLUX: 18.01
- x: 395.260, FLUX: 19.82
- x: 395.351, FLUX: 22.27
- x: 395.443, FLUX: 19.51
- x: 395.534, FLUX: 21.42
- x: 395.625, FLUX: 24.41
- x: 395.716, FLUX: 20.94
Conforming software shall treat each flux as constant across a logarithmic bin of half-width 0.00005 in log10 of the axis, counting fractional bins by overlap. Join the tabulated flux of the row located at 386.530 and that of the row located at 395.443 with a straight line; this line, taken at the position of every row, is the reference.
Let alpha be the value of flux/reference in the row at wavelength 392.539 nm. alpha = 1.11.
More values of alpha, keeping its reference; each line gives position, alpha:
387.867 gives 0.93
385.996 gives 0.82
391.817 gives 0.92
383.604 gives 0.68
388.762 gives 0.85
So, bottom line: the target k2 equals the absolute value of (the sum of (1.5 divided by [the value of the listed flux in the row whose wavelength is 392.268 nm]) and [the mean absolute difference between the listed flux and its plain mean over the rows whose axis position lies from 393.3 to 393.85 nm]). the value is 3.06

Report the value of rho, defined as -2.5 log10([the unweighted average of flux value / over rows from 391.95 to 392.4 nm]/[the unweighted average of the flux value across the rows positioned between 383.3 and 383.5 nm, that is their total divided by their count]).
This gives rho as -0.2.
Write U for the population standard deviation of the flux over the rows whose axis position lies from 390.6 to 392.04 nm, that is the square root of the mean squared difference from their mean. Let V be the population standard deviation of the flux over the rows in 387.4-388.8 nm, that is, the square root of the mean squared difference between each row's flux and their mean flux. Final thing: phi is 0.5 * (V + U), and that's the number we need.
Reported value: 3.0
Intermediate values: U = 2.4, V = 3.7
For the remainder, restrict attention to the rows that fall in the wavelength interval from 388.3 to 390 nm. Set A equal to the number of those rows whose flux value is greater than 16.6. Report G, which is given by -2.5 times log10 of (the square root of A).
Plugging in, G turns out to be -1.4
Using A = 13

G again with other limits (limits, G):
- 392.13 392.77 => -0.8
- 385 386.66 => -1.4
